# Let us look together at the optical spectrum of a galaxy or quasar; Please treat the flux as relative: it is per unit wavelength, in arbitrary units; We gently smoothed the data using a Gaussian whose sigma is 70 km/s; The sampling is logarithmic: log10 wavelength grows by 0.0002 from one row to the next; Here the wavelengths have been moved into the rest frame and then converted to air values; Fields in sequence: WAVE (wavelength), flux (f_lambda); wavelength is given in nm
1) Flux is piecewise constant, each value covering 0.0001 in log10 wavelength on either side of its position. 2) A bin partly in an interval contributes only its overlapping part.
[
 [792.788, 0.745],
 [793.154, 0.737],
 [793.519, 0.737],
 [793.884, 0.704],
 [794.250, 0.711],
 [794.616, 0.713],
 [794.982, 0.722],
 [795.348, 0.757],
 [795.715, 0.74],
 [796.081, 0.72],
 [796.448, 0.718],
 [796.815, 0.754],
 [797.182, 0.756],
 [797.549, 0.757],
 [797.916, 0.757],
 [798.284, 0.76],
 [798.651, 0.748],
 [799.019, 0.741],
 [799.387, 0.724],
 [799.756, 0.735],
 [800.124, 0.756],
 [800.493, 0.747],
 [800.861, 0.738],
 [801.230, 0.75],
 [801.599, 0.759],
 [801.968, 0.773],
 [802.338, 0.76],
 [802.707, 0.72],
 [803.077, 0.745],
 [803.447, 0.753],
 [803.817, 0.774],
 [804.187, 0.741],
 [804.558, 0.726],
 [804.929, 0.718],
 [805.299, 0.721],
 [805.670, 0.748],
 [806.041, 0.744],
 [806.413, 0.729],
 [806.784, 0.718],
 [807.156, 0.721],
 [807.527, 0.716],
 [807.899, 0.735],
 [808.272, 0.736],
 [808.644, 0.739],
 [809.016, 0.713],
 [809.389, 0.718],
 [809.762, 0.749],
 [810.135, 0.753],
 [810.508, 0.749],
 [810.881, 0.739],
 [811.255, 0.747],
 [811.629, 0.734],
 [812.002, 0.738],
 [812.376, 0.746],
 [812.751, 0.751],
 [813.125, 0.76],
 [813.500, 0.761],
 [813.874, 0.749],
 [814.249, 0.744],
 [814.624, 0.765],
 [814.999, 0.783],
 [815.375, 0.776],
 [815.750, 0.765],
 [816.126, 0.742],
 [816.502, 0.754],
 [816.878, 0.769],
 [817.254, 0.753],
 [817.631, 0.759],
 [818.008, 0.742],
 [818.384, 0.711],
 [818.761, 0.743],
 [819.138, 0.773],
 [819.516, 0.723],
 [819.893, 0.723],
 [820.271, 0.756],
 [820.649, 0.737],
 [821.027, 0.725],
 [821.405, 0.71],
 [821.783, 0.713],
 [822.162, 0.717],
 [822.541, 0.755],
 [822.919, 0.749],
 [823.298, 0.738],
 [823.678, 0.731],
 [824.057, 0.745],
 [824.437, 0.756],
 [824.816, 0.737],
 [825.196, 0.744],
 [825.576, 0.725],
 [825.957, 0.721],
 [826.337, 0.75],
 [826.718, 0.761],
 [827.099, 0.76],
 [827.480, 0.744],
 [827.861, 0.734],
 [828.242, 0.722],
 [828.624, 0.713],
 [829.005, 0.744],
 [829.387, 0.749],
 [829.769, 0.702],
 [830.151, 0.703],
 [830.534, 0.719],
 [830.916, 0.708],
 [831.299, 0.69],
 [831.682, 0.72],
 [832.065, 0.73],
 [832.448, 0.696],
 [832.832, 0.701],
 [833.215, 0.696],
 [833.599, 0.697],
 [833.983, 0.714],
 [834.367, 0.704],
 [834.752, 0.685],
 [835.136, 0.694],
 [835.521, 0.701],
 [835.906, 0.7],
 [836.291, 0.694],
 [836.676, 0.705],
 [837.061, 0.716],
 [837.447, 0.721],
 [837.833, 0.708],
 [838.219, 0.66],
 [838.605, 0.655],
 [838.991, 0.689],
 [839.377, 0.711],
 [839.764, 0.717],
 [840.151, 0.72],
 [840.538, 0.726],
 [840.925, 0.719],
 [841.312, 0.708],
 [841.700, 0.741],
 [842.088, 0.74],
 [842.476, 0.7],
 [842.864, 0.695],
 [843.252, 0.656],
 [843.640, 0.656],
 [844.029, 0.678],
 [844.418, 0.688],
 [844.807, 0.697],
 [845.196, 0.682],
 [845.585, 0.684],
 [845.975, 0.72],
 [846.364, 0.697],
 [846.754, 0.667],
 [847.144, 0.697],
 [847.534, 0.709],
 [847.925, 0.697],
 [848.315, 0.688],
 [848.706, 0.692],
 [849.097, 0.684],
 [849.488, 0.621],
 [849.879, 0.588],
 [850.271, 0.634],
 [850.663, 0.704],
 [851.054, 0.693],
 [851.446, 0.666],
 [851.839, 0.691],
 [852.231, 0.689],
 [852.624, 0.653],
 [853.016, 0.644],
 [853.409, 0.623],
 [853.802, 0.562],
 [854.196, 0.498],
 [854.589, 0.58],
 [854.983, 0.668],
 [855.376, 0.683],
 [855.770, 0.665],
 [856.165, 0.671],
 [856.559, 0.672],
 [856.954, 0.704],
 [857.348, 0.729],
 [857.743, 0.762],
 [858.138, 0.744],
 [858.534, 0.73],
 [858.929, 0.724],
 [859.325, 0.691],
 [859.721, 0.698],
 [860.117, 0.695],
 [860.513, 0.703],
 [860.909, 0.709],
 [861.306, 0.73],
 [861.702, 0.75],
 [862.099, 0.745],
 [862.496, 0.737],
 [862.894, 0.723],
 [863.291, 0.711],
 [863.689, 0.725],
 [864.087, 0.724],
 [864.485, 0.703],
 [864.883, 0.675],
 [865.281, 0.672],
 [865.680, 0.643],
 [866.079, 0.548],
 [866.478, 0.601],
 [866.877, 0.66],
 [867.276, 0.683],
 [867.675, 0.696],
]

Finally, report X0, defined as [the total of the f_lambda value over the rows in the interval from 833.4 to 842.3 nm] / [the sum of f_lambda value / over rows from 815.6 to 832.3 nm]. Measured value 0.5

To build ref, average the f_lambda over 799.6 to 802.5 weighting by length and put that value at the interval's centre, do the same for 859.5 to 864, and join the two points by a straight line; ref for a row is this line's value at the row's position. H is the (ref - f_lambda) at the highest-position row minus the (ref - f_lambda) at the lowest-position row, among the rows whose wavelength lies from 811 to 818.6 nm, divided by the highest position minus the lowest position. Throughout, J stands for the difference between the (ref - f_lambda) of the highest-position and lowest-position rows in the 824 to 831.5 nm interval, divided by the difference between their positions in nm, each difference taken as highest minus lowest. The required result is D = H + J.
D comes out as 0.012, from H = 0.0045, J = 0.0071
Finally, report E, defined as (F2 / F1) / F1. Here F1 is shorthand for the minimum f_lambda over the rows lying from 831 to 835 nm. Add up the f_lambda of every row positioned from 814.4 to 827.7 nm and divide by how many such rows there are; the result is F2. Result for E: 1.59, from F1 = 0.685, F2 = 0.744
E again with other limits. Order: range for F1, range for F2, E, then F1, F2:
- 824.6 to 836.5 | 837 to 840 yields 1.49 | 0.685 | 0.697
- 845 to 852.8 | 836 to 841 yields 2.03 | 0.588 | 0.703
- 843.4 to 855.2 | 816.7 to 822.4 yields 2.97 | 0.498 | 0.737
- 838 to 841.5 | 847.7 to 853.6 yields 1.55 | 0.655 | 0.664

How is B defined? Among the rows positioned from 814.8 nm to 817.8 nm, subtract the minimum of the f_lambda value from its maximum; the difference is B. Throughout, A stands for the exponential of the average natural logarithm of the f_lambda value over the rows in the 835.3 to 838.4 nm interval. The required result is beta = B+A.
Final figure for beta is 0.74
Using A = 0.70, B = 0.041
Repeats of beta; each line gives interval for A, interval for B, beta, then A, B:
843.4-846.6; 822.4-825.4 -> 0.71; 0.69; 0.025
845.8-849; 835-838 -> 0.72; 0.70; 0.027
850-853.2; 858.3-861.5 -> 0.71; 0.67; 0.039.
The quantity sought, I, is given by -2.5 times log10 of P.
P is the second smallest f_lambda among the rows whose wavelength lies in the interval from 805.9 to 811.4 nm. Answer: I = 0.363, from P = 0.716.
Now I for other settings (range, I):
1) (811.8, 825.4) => 0.370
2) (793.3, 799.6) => 0.370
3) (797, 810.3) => 0.363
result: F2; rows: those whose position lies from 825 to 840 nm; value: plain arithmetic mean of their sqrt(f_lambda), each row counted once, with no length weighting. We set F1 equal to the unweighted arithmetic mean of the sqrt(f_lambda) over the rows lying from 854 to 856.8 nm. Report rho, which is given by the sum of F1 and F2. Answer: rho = 1.64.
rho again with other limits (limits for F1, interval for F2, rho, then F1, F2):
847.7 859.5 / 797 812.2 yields 1.68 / 0.82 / 0.861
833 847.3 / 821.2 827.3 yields 1.69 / 0.84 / 0.859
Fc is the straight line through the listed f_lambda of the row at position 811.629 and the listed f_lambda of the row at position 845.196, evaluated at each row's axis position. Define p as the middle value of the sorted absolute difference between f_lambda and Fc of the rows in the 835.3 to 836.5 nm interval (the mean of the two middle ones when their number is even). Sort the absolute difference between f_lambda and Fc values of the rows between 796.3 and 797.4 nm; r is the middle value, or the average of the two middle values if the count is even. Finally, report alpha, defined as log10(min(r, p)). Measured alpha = -2.53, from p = 0.004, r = 0.003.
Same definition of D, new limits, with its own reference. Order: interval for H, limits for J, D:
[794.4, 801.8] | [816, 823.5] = -0.007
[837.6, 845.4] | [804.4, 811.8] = 0.001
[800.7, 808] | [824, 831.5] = 0.007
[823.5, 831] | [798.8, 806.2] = 0.002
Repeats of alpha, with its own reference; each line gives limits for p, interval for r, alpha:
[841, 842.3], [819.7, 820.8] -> -1.77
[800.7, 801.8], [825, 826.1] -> -2.02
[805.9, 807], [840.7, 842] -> -1.88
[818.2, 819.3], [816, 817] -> -1.70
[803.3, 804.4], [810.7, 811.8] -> -2.42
